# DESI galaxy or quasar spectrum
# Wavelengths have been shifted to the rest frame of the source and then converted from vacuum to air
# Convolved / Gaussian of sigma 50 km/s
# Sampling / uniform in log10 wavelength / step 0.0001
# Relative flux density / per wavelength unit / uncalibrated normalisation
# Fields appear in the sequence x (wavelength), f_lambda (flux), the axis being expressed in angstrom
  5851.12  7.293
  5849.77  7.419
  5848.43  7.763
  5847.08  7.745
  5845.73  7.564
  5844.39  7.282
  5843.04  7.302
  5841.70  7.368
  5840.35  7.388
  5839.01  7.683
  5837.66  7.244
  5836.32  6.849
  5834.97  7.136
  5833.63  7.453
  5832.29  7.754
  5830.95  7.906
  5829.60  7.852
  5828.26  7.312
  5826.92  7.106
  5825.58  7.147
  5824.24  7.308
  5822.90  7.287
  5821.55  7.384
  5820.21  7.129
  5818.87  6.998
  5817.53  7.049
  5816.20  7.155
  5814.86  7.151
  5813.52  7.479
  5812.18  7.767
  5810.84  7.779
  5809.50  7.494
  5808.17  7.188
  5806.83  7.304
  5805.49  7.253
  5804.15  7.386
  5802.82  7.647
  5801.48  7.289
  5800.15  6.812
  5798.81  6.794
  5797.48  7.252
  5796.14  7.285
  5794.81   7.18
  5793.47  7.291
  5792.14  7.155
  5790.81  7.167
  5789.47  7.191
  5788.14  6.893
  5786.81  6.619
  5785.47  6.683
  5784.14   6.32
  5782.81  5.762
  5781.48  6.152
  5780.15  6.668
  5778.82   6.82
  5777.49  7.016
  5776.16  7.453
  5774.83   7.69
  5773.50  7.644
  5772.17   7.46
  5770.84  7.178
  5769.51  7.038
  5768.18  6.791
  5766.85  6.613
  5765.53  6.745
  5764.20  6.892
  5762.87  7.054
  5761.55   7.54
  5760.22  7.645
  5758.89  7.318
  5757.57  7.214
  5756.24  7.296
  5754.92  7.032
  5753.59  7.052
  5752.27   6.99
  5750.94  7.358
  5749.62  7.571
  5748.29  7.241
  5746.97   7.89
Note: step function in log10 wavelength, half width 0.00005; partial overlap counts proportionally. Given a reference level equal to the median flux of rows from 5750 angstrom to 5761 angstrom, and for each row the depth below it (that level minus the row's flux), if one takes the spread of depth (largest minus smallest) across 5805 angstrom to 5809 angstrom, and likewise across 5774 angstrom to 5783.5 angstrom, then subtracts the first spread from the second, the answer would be 1.8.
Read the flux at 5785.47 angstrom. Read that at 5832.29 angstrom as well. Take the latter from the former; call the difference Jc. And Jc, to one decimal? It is -1.1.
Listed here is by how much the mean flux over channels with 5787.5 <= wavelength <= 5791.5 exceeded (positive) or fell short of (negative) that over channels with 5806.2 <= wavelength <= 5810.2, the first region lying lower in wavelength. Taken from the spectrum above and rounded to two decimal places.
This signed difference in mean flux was -0.25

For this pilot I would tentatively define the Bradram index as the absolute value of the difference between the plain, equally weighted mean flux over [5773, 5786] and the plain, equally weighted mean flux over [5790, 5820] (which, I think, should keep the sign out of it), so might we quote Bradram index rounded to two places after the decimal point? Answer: 0.45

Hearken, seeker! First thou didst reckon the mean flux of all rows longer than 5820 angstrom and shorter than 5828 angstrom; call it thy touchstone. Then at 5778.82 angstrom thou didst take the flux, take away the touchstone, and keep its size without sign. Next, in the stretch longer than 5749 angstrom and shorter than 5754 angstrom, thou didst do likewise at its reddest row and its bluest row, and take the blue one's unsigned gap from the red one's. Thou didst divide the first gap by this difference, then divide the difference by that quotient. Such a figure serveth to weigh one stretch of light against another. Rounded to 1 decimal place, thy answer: 0.1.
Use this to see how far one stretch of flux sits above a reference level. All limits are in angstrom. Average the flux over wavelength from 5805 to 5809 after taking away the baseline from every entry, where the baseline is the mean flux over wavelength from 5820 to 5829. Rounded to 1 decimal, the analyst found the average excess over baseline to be 0.0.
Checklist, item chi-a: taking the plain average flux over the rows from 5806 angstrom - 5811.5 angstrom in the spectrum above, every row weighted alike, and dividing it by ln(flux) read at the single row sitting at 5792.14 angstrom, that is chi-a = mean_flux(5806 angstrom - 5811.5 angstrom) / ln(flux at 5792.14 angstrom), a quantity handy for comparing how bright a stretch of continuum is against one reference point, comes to 3.78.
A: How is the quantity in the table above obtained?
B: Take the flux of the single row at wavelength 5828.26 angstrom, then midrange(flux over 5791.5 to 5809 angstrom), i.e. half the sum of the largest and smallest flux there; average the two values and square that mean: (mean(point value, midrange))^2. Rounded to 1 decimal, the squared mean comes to 52.8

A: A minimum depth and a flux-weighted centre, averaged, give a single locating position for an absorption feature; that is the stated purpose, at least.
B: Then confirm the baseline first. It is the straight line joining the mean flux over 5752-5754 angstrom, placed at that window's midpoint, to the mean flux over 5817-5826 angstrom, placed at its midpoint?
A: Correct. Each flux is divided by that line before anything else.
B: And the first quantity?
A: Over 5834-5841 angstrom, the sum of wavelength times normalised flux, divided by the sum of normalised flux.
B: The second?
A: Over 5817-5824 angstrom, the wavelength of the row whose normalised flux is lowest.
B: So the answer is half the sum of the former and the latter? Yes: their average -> 5828.3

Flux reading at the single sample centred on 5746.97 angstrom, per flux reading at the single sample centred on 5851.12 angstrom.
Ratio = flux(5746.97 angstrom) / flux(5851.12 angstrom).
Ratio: 1.08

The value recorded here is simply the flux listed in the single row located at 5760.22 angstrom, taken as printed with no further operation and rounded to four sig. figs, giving 7.645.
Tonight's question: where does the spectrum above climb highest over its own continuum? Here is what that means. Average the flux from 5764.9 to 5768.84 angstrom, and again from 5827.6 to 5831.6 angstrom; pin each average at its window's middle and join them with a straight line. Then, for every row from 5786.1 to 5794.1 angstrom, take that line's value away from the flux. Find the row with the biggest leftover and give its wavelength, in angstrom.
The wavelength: 5793.47 angstrom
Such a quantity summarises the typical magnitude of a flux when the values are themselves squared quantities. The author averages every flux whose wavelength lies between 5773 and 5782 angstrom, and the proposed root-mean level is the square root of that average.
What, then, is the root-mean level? 2.66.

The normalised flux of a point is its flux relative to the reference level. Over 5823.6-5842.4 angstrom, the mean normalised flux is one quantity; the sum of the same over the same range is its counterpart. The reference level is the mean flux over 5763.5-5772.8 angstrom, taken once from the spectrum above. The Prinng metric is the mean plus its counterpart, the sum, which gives 16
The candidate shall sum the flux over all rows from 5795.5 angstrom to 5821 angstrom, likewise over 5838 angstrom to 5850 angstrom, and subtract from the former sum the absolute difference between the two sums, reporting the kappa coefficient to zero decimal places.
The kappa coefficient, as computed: 68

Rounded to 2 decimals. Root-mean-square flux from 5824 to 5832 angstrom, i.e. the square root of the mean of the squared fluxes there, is 7.45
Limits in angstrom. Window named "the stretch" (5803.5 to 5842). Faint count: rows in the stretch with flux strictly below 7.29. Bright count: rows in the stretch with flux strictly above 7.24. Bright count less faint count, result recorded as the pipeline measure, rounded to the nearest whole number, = 6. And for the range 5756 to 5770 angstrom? -3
